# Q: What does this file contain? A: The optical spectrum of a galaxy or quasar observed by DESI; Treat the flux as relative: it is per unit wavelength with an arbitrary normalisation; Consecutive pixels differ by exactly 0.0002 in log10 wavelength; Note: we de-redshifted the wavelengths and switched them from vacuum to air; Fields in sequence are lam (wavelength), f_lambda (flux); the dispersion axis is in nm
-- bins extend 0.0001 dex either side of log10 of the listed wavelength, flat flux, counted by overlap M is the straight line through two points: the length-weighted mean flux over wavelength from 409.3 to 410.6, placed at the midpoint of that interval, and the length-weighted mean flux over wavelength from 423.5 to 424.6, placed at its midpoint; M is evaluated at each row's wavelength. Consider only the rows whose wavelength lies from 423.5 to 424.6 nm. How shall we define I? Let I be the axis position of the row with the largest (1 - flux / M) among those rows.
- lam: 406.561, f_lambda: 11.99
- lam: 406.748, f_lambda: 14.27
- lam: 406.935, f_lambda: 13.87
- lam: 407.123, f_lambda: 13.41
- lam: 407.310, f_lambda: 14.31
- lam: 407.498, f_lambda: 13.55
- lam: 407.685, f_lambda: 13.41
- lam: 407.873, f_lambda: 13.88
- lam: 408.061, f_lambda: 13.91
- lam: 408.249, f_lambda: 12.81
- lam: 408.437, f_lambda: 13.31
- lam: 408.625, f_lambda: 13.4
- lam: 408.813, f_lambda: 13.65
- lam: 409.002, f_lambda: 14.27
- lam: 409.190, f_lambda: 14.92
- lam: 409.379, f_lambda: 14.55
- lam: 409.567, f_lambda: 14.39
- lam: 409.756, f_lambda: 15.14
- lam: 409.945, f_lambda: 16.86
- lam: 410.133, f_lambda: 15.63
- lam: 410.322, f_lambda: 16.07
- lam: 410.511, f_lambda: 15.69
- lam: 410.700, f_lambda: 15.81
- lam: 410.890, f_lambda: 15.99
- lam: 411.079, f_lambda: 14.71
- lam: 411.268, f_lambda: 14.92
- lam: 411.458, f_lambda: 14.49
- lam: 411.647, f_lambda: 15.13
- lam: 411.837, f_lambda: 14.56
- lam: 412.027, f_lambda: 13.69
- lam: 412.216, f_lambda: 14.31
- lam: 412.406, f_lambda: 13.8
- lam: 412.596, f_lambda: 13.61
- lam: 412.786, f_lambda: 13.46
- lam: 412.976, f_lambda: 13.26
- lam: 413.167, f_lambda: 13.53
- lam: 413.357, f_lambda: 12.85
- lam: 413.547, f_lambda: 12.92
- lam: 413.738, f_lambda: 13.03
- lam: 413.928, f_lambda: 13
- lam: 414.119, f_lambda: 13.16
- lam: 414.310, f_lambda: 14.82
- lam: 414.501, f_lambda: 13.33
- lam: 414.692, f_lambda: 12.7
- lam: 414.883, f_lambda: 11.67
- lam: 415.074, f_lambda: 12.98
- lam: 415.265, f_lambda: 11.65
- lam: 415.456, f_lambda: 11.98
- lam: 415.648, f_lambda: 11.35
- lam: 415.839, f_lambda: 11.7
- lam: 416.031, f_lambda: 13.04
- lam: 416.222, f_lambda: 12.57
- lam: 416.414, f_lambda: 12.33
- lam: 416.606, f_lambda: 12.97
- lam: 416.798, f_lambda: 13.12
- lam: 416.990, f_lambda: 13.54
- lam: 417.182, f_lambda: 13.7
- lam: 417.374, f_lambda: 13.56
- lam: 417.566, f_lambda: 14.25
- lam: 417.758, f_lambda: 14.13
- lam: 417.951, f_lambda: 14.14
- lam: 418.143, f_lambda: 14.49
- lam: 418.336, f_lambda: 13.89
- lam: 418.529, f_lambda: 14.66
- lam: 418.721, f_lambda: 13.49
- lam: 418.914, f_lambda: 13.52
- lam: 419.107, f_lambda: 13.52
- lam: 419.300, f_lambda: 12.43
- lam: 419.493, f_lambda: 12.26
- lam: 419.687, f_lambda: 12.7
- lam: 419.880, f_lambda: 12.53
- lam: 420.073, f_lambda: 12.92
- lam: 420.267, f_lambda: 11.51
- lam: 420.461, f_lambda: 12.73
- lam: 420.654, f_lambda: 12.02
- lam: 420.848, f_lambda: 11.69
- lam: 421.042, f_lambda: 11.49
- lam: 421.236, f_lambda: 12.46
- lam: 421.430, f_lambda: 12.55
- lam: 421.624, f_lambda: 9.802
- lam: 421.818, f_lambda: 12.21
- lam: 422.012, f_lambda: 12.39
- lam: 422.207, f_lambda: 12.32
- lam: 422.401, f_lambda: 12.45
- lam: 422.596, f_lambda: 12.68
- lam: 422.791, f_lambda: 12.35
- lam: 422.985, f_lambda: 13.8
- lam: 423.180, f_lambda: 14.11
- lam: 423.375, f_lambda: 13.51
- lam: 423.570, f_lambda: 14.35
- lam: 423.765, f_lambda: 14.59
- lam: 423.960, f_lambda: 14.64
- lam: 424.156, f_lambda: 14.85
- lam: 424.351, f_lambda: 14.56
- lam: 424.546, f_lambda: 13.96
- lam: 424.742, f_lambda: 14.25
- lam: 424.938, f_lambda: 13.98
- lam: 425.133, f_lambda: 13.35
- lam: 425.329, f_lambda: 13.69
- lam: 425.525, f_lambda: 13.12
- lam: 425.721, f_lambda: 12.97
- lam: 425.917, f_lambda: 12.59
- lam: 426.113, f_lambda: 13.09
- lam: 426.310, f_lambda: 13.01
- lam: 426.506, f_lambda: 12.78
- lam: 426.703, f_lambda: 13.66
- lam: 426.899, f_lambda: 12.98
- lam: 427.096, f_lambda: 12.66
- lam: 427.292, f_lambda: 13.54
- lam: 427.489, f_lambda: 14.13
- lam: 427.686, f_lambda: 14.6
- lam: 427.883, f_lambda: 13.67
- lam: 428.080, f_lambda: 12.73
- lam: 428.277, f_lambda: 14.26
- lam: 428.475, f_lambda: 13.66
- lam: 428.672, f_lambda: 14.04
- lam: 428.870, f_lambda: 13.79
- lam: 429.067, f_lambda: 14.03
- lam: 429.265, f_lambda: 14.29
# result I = 424.546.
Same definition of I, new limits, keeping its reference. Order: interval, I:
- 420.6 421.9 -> 421.624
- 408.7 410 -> 408.813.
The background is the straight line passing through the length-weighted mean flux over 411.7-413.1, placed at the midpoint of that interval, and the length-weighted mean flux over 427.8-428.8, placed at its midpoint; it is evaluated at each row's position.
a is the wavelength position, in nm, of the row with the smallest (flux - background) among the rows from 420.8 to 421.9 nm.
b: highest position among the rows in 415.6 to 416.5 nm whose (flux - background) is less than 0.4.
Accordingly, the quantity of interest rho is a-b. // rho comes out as 5.21 nm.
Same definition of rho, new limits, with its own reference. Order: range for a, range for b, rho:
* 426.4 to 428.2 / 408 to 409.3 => 18.09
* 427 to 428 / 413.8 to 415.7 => 11.45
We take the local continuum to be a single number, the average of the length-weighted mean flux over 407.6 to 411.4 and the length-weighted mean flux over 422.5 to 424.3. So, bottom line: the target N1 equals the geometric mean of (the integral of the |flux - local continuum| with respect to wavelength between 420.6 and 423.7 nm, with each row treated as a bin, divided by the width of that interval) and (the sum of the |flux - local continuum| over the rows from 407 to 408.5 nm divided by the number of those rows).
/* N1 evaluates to 1.1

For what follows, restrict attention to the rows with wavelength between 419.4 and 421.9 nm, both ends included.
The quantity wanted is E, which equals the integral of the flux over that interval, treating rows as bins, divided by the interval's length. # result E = 12.06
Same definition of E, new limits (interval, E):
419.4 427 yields 13.00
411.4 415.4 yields 13.40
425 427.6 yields 13.22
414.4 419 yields 13.12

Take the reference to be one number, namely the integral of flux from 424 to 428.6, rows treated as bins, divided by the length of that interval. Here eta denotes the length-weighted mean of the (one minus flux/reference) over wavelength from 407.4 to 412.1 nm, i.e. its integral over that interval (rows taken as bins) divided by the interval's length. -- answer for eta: -0.07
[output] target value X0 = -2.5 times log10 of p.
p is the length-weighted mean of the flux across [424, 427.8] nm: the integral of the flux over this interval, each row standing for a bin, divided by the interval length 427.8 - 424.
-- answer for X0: -2.83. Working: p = 13.6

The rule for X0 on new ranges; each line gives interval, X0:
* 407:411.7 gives -2.91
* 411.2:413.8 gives -2.85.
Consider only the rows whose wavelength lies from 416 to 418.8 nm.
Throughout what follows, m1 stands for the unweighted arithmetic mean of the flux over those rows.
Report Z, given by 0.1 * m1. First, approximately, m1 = 13.6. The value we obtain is 1.36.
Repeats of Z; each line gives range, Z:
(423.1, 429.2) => 1.37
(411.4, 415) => 1.35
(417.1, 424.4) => 1.31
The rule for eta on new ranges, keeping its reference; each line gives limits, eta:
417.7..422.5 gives 0.06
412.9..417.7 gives 0.05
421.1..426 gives 0.02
